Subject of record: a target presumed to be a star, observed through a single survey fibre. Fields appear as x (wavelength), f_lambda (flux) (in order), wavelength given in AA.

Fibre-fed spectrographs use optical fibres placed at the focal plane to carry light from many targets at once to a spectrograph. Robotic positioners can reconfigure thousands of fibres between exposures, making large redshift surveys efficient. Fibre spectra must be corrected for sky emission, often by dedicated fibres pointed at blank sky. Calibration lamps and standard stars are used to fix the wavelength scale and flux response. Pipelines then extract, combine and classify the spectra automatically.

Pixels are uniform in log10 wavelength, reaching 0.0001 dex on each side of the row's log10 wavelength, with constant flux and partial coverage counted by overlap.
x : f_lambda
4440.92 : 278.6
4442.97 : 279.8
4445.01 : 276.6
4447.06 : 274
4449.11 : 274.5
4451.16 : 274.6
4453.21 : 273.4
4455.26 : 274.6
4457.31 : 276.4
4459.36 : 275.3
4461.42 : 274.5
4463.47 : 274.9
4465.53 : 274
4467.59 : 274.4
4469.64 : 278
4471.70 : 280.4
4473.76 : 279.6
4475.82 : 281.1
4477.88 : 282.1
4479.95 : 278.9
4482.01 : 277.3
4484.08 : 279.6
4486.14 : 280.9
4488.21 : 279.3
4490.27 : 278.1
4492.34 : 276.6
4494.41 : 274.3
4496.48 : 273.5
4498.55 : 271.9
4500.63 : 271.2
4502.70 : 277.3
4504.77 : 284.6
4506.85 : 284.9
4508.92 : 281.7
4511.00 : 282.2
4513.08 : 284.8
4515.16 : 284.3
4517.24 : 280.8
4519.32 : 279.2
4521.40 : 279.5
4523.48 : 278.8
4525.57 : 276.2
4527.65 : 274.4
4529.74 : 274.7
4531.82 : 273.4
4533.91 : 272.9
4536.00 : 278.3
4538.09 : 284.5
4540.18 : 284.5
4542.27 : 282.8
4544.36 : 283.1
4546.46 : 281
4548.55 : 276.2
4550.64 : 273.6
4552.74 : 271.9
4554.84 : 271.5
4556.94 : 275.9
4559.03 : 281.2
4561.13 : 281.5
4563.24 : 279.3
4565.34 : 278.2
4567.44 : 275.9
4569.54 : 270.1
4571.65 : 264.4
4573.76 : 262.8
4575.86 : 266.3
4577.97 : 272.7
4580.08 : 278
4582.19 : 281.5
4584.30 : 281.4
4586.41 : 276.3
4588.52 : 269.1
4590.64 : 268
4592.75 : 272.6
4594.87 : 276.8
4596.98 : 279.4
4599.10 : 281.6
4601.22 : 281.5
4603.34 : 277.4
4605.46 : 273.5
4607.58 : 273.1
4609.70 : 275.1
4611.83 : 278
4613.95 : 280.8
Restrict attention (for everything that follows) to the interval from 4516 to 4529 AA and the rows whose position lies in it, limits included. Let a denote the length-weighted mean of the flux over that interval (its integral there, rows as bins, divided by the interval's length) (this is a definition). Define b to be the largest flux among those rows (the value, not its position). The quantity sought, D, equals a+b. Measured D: 559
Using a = 278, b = 280.8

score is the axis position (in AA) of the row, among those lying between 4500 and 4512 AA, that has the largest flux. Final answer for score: 4506.85 AA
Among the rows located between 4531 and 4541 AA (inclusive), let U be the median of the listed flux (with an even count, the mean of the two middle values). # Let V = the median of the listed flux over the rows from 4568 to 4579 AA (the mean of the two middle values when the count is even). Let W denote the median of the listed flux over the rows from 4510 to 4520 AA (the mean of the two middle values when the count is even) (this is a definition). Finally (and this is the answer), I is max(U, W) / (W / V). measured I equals 266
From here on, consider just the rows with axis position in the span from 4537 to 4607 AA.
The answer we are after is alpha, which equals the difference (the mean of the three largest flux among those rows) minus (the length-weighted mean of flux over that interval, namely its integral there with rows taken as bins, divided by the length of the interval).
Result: 7.9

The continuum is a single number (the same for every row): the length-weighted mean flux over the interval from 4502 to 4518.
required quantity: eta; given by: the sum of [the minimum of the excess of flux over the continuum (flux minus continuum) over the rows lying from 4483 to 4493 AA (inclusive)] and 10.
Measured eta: 4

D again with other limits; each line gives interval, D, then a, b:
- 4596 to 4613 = 559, 277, 281.6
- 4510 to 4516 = 568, 284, 284.8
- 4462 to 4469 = 550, 275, 274.9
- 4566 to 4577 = 544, 268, 275.9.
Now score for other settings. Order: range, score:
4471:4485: 4477.88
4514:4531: 4515.16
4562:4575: 4563.24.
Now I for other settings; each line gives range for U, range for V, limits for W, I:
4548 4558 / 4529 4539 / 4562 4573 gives 275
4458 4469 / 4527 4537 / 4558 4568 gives 274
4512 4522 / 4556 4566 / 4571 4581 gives 295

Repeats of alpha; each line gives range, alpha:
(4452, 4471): 1.3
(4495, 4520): 5.2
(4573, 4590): 6.7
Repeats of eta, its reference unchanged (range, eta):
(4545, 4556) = -1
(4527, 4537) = 0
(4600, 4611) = 0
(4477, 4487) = 5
